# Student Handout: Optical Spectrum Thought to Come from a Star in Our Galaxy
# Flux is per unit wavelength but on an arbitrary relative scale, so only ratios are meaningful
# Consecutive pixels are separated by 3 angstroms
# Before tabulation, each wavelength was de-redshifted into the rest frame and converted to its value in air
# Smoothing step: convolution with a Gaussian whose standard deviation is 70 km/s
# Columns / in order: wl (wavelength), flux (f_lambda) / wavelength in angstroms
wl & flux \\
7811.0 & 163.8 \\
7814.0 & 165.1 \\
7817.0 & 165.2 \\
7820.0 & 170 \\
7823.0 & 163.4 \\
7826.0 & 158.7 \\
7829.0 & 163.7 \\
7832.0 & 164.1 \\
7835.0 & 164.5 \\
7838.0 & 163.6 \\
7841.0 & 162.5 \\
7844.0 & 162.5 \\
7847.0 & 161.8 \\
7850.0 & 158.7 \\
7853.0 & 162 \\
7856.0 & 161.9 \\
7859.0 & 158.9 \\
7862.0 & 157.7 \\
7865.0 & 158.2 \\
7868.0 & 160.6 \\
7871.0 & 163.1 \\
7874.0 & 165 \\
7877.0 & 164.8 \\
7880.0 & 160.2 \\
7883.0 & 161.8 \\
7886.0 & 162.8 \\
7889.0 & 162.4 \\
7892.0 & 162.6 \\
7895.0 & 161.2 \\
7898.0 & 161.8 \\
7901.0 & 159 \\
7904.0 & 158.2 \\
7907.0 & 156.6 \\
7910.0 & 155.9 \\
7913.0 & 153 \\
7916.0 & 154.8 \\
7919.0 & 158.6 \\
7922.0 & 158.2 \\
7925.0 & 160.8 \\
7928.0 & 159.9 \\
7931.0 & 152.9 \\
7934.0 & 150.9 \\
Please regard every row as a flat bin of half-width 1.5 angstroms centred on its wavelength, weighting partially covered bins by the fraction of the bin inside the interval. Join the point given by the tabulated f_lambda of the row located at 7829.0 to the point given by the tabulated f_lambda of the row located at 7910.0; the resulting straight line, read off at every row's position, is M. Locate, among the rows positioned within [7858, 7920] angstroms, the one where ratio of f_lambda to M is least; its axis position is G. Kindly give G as 7862.0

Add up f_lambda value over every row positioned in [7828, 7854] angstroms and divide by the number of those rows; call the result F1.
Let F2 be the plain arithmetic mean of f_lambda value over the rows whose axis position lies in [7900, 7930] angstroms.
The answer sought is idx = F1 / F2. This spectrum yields 1.03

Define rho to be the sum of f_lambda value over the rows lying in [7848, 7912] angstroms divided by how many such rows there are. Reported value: 161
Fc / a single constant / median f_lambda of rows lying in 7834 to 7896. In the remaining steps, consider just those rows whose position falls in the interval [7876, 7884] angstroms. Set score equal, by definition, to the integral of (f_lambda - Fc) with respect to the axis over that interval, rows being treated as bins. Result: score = 1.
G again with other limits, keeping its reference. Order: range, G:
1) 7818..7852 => 7826.0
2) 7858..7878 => 7862.0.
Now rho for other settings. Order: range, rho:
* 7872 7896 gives 163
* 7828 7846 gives 163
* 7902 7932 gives 157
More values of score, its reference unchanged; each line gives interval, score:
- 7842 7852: -9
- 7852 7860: -8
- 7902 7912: -52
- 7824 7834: 3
